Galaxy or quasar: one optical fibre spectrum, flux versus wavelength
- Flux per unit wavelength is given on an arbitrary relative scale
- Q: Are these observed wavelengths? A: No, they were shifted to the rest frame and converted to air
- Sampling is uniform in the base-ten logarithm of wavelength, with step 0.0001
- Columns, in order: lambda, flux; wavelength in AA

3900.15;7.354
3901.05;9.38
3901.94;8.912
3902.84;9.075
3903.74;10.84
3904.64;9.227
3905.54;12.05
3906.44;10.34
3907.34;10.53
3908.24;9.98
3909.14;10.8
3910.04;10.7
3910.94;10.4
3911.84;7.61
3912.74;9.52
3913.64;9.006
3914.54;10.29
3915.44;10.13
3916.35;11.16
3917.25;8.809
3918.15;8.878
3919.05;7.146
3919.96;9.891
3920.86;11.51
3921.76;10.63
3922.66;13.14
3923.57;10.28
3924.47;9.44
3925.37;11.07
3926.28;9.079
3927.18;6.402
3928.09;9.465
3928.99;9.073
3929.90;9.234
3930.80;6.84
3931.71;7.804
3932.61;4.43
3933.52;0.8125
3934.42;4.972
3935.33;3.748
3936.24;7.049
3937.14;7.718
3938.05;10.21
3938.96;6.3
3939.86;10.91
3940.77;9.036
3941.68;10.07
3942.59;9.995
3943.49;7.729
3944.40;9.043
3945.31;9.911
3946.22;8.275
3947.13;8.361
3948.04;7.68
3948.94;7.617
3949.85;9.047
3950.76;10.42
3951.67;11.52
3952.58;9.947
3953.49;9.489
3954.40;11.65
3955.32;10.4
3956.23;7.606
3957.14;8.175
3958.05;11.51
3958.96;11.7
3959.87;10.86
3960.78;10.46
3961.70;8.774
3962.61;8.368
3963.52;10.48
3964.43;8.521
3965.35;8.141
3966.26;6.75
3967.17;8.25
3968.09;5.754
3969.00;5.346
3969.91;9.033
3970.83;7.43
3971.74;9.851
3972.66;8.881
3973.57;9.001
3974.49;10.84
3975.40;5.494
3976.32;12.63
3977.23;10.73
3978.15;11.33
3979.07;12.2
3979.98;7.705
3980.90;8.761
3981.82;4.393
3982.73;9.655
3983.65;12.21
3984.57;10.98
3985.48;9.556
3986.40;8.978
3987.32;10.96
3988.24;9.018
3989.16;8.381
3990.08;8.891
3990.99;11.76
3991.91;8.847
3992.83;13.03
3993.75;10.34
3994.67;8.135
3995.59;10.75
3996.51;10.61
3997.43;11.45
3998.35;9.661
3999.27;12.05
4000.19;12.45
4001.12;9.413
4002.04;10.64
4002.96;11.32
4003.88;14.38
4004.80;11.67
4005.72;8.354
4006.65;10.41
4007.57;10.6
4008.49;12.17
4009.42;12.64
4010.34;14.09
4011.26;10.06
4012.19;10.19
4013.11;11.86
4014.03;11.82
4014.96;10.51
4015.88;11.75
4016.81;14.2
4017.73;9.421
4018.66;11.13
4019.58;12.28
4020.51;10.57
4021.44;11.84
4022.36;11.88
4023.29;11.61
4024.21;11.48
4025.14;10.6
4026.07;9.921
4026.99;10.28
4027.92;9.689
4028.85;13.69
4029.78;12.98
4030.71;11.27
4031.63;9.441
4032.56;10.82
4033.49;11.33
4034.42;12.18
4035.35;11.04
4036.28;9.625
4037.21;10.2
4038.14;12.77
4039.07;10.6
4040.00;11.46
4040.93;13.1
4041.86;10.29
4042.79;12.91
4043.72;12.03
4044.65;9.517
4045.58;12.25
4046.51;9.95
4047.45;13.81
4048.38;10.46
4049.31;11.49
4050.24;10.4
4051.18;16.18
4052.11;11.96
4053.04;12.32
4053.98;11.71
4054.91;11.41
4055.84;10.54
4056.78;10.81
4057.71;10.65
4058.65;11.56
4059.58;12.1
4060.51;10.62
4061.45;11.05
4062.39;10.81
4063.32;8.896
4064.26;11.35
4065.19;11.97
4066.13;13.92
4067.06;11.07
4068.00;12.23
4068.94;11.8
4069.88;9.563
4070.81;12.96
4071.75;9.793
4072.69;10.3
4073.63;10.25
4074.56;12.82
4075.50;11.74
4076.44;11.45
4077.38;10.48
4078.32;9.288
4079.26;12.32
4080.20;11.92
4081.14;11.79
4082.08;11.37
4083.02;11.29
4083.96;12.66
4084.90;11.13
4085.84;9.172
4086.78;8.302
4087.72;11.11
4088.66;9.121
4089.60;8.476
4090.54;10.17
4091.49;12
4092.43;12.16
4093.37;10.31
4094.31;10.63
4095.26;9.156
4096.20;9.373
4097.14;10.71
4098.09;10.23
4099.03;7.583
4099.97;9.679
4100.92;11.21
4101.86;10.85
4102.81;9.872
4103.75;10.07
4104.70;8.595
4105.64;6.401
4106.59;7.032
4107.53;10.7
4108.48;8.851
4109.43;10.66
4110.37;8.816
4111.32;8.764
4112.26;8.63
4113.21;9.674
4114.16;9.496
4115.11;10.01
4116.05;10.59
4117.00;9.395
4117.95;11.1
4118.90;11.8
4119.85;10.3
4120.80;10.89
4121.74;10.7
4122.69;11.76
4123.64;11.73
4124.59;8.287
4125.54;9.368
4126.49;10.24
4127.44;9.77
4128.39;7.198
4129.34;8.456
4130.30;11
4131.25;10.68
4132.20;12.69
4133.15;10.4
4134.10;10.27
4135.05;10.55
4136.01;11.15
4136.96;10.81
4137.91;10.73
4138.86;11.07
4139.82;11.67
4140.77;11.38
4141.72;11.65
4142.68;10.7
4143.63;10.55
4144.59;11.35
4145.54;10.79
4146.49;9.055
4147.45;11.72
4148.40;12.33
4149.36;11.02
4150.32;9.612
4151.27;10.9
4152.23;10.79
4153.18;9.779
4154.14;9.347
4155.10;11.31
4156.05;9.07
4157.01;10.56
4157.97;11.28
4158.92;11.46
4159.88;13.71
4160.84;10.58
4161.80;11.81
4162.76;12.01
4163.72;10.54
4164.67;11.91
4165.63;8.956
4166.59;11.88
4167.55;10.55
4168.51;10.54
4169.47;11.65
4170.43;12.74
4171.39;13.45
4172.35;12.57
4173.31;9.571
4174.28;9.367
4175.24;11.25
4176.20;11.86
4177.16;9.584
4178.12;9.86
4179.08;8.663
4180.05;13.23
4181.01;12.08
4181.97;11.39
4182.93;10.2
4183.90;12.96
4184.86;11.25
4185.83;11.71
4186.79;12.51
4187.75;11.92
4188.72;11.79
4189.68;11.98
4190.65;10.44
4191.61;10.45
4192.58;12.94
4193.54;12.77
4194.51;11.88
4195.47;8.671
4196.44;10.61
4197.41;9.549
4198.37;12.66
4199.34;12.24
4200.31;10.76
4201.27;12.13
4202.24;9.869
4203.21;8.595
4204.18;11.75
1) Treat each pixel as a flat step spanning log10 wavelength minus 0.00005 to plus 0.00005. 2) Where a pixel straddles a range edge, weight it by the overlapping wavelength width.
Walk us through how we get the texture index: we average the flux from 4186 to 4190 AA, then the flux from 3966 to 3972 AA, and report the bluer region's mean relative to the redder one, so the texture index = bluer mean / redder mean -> 0.62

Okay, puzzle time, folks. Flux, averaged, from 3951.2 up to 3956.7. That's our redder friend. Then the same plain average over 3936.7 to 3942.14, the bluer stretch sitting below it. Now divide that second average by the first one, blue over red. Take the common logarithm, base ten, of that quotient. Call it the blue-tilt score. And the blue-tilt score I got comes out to -0.05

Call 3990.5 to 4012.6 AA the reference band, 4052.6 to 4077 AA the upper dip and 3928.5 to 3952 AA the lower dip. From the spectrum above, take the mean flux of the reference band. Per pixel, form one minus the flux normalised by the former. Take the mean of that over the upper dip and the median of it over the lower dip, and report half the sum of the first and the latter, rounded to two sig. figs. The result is 0.11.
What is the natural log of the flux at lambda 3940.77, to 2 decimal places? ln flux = 2.20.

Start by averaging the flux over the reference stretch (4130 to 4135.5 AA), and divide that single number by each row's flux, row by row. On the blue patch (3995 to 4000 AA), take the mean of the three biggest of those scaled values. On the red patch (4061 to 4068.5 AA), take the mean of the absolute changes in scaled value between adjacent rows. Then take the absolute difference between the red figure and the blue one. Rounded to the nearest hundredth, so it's 0.92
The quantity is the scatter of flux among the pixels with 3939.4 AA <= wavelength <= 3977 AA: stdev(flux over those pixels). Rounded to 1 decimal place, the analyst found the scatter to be 1.7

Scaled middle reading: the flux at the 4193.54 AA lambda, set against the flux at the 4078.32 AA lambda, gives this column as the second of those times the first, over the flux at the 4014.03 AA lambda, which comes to 10.0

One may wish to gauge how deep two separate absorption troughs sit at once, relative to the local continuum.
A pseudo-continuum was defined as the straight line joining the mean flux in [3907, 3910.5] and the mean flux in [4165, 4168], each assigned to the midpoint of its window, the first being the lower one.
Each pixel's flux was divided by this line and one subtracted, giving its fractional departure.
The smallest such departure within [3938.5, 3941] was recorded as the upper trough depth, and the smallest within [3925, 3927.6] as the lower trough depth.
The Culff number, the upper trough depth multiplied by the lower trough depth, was 0.156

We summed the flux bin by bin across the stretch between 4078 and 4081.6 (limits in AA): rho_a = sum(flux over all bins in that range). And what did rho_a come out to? 45.3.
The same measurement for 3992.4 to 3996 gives 42.3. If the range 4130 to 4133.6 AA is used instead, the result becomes 44.8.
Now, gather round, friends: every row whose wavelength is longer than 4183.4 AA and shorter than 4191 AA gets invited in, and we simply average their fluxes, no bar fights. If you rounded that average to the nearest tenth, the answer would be 11.8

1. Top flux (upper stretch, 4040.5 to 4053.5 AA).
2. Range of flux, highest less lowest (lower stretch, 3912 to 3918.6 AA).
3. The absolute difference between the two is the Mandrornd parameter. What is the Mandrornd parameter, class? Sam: 13.8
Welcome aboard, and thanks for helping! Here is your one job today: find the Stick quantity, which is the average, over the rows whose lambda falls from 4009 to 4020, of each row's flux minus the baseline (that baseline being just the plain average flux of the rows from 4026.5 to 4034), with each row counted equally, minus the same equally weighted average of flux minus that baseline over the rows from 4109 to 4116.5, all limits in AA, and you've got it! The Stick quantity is 2.1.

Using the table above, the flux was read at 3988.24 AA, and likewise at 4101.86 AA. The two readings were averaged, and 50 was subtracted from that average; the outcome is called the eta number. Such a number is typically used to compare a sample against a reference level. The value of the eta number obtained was -40.1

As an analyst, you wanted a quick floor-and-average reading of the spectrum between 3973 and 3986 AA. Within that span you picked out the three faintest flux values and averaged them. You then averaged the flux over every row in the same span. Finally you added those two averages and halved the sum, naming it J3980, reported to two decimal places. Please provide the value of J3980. 7.77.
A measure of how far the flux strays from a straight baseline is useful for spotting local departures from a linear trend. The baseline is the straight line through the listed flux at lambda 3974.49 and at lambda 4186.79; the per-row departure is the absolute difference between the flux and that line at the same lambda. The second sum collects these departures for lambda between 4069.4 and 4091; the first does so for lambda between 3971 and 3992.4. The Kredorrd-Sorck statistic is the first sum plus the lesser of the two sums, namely 71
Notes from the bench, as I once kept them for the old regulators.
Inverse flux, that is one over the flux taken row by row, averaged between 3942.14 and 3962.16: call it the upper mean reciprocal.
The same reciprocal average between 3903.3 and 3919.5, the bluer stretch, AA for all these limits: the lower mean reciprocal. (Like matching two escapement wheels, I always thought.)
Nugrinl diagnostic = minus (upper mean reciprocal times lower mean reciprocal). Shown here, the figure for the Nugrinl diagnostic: -0.011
